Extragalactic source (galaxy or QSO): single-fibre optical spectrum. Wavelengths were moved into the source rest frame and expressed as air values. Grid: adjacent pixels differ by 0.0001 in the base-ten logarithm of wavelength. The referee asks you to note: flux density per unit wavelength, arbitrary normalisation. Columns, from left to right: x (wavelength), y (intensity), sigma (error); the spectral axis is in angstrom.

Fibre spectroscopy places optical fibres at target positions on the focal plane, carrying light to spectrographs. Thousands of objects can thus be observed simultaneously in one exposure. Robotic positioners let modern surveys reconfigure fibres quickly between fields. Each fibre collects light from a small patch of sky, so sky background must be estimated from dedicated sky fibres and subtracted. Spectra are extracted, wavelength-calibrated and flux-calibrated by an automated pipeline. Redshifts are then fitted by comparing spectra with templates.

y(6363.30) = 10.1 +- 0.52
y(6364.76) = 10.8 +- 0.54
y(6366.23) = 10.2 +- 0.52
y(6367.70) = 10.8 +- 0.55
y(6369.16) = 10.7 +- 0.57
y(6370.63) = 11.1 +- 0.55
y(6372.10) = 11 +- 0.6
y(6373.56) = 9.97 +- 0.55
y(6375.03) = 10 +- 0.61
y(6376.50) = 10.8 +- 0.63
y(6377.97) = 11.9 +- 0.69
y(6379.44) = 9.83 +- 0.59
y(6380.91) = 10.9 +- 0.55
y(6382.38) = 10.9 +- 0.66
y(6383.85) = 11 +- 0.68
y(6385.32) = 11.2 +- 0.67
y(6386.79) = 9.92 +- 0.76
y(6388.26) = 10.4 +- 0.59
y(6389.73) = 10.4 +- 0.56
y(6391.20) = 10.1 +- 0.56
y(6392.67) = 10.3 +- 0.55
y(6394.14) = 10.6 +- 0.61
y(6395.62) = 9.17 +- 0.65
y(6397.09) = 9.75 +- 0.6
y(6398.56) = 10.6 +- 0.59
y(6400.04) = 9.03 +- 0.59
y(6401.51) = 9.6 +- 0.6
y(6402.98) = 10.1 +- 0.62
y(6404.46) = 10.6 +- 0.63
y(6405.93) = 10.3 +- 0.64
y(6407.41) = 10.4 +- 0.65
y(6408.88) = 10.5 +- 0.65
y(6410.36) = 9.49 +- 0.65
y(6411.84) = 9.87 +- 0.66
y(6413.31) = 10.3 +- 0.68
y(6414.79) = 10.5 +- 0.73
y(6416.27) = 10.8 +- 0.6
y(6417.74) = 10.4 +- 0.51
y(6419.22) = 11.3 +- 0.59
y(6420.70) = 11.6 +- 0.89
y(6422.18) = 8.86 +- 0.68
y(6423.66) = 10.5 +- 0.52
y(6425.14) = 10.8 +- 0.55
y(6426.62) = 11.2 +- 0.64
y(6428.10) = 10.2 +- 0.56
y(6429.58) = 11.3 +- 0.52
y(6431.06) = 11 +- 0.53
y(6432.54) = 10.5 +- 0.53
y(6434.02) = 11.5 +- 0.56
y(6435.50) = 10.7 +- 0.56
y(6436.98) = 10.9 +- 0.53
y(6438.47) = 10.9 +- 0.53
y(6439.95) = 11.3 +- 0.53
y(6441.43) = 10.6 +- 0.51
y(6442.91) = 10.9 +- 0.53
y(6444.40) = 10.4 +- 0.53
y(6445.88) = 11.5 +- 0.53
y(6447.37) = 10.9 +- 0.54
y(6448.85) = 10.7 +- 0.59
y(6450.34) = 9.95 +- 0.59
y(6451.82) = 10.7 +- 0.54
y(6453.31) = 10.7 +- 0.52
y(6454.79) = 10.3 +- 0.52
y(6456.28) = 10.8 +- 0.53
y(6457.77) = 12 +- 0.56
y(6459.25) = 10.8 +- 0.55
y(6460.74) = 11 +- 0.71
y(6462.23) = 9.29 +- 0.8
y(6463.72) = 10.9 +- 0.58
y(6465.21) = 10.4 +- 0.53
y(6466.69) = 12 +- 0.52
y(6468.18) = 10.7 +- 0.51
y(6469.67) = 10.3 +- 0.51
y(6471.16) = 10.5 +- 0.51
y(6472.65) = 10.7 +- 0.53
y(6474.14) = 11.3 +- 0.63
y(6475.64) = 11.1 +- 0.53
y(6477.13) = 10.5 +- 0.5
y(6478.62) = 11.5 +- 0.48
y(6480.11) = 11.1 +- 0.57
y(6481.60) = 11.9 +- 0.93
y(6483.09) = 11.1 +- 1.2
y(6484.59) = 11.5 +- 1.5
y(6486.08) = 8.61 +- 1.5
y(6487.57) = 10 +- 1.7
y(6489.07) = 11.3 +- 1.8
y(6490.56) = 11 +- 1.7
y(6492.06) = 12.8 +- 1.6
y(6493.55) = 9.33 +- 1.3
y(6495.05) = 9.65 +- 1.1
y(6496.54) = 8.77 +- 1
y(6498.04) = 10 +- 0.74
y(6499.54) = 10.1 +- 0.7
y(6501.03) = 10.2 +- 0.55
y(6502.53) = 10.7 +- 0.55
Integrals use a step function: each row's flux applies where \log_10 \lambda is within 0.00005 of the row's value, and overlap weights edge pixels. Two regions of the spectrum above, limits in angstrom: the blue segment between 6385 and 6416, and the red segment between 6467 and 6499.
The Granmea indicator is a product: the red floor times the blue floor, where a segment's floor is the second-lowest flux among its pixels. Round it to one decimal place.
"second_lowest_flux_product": 80.4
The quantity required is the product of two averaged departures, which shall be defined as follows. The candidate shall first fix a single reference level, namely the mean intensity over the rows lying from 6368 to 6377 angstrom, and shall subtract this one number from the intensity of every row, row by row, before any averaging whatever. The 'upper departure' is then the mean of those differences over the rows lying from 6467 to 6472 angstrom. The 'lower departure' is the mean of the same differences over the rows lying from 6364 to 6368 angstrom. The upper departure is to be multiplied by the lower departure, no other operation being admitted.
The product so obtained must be 0.00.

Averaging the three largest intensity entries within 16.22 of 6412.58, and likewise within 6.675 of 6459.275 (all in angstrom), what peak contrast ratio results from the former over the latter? 1.01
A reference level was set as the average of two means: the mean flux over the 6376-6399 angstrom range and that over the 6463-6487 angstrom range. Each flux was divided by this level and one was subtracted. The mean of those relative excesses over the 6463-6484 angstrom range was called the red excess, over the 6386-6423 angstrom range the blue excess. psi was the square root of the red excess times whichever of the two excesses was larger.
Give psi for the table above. 0.030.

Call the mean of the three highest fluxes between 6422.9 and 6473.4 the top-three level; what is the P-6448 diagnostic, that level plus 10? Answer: 21.8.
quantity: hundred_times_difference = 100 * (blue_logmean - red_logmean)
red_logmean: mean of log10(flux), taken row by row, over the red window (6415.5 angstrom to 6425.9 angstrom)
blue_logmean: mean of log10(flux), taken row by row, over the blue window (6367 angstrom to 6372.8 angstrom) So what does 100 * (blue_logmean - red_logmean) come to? 1.3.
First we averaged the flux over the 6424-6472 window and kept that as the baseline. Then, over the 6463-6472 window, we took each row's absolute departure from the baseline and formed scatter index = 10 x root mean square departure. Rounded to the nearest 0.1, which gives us 5.7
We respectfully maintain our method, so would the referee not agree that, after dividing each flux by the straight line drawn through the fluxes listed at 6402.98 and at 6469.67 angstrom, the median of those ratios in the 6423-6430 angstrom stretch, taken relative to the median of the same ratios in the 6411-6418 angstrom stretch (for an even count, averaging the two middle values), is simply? 1.04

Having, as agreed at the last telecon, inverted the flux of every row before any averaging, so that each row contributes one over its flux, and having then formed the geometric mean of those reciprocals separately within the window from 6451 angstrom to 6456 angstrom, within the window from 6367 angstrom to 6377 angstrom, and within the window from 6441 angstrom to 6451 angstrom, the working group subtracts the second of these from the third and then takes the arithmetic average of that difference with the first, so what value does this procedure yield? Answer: 0.047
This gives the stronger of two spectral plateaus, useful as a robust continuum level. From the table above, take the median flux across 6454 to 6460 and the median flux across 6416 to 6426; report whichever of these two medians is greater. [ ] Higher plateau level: 10.8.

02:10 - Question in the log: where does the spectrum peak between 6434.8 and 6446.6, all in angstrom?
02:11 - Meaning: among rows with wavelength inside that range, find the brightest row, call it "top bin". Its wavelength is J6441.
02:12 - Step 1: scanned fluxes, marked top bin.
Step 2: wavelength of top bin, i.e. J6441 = 6445.88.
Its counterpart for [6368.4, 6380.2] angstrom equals 6377.97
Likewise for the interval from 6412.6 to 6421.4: 6420.70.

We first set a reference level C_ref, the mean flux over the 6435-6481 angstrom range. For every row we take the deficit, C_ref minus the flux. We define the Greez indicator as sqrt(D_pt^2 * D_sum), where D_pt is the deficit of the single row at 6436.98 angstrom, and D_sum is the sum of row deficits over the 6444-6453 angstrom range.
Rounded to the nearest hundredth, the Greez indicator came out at 0.07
